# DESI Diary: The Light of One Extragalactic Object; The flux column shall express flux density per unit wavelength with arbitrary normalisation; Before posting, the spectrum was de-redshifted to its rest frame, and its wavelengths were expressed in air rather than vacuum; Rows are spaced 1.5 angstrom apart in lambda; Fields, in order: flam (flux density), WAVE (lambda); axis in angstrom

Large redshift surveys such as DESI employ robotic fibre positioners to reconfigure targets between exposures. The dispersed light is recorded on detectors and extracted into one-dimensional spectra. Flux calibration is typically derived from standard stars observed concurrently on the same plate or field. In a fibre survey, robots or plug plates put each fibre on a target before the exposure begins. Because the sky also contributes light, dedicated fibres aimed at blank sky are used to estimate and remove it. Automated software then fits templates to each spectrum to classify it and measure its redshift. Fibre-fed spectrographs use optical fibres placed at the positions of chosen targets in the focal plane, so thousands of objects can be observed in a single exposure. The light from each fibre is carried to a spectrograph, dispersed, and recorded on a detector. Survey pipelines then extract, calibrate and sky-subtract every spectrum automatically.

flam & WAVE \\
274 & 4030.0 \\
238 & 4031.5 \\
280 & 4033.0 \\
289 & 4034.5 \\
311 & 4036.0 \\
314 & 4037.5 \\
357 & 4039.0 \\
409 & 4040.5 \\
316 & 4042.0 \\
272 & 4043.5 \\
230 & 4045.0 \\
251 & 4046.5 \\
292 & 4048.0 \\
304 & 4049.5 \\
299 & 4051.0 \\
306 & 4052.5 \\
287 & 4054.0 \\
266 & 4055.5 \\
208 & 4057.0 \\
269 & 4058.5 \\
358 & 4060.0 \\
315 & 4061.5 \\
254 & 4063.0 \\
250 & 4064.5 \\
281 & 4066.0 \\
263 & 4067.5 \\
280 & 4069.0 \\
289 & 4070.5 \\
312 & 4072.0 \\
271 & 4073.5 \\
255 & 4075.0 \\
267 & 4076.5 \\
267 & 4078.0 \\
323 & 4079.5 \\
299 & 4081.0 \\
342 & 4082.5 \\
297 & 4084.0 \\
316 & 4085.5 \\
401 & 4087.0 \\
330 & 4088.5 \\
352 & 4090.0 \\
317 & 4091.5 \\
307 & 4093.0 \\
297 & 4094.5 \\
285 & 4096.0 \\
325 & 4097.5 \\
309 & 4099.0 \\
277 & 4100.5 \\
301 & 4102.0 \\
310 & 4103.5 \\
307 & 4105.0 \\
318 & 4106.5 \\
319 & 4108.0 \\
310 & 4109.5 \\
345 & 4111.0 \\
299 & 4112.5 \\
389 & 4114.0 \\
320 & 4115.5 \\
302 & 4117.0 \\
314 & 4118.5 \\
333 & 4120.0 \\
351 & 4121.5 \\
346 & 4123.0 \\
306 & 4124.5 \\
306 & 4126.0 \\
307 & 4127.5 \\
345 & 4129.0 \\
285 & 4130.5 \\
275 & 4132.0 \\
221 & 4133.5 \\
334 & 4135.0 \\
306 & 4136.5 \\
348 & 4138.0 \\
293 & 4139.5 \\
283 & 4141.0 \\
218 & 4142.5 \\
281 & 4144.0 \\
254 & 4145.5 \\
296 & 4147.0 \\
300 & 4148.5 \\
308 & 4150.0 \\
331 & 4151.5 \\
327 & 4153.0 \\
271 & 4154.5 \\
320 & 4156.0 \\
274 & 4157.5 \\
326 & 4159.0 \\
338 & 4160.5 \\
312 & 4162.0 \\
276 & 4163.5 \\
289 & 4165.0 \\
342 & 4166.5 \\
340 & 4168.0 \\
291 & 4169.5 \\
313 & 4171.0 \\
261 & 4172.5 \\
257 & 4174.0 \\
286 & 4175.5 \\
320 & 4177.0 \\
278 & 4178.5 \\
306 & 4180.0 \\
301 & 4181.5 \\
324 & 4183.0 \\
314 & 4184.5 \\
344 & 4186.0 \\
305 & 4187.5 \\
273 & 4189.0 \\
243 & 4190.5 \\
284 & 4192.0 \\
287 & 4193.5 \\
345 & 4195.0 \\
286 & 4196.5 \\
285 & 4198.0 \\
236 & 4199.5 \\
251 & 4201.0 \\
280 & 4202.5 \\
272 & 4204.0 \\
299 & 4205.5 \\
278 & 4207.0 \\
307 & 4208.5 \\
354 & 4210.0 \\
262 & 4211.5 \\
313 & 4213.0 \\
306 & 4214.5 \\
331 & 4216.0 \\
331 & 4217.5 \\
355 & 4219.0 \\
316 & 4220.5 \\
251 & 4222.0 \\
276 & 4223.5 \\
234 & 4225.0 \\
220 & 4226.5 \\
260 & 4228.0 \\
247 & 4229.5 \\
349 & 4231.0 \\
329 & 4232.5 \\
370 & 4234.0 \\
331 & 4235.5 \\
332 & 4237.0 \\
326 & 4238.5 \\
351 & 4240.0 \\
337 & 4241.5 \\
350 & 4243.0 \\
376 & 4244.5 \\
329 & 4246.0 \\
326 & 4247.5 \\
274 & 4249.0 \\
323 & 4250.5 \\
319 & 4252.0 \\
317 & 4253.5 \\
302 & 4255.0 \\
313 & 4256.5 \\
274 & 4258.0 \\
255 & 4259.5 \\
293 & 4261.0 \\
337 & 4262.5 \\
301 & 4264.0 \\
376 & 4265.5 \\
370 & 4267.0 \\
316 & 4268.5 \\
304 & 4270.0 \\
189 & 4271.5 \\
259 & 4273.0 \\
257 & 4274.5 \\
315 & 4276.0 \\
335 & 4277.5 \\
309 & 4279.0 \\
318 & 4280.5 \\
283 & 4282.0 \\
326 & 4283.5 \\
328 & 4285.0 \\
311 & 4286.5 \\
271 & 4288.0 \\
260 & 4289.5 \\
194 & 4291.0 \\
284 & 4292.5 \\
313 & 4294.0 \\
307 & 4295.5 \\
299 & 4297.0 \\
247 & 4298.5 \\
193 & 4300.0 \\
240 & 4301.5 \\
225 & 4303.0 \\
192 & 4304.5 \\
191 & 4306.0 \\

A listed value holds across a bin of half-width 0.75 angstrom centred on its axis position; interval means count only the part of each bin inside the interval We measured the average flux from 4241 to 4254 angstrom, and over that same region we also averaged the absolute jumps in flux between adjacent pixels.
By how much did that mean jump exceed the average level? -303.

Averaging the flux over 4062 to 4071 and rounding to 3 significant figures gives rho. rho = 270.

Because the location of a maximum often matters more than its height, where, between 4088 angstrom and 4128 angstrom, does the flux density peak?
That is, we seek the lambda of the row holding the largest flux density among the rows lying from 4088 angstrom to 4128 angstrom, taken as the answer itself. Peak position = 4114.0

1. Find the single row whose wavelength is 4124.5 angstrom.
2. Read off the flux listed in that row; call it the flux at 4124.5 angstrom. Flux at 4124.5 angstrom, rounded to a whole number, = 306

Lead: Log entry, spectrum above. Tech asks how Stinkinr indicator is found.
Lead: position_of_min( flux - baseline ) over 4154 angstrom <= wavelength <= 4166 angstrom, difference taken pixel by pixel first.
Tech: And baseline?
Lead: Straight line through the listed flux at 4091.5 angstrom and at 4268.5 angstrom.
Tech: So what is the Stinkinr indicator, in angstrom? 4154.5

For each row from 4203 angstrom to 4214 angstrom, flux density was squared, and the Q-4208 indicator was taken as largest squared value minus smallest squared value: 56672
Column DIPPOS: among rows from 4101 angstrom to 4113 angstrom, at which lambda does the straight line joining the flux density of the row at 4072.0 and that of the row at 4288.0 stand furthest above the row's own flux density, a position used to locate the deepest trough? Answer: 4112.5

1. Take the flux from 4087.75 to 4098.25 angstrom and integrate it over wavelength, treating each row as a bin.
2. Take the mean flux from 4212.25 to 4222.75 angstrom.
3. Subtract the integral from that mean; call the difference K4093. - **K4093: -3005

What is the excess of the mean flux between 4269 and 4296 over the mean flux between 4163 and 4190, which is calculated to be -14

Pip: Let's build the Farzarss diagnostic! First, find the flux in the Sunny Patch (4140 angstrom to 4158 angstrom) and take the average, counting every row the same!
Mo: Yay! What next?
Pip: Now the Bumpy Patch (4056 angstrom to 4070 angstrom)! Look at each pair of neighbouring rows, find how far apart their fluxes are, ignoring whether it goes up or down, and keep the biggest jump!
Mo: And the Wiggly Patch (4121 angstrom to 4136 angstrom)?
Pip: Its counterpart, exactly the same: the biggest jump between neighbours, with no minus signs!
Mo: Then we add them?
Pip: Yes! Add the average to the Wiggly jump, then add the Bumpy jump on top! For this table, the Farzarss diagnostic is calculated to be 491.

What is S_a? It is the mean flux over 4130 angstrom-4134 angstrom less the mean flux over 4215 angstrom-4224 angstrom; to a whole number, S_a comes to -50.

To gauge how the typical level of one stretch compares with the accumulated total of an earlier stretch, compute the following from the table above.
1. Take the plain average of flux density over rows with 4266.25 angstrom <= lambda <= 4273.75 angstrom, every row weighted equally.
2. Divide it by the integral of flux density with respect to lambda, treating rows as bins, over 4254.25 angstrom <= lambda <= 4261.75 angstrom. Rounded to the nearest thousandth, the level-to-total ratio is 0.133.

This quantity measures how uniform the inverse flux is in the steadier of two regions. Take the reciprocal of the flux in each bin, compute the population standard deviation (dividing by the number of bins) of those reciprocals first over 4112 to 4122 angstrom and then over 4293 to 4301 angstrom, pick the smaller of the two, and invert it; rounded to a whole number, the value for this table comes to 3940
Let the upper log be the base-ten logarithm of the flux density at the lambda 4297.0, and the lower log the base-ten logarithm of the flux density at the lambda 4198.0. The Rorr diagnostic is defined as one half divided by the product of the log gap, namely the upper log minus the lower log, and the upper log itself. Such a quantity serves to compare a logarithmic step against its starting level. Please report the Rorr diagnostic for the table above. 10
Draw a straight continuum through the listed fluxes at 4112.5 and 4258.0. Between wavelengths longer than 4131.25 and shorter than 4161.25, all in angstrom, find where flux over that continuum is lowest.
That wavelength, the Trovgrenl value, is 4142.5 angstrom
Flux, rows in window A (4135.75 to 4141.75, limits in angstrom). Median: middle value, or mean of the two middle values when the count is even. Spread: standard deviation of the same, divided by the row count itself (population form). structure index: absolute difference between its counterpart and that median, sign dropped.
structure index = 275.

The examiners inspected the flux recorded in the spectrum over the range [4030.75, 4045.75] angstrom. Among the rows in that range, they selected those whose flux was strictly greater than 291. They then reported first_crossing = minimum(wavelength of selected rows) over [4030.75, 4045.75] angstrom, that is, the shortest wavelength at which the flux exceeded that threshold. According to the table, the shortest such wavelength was 4036.0 angstrom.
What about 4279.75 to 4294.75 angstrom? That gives 4280.5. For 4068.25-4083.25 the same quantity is 4072.0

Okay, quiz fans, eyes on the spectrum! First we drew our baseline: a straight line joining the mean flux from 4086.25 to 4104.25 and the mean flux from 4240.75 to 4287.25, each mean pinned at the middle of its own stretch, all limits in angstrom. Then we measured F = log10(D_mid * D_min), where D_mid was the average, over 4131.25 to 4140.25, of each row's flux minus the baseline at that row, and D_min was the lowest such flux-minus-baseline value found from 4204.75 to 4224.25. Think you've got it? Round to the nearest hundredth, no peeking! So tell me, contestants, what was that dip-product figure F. 3.08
